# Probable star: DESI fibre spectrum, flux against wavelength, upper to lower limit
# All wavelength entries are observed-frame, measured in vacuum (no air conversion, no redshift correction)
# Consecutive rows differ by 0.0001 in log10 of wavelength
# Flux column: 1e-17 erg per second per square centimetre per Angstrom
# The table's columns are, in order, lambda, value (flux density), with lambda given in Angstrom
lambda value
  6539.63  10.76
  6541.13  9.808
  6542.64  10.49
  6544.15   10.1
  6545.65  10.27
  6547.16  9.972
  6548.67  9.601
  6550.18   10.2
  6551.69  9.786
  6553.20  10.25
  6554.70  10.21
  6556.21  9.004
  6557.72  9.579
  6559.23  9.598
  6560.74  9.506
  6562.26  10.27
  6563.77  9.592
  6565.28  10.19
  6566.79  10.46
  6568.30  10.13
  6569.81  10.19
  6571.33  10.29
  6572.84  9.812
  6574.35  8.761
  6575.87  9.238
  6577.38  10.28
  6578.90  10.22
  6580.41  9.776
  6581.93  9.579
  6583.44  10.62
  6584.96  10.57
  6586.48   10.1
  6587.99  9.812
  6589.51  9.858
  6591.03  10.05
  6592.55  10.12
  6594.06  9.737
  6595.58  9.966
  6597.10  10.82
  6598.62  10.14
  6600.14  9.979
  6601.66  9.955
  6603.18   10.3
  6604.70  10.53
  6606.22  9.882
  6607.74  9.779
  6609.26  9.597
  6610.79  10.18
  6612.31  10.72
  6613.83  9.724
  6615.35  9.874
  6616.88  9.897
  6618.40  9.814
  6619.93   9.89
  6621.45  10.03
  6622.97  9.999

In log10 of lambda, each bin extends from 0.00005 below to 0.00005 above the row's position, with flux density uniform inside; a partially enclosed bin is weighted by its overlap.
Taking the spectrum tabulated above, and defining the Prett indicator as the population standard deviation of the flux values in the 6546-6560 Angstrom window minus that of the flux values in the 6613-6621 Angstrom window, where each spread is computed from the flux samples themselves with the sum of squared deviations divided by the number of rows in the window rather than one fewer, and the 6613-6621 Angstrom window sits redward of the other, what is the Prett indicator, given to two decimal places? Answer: 0.32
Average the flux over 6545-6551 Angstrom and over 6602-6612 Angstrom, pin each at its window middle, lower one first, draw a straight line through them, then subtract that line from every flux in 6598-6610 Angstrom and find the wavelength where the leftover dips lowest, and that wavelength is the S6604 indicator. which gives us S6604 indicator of 6609.26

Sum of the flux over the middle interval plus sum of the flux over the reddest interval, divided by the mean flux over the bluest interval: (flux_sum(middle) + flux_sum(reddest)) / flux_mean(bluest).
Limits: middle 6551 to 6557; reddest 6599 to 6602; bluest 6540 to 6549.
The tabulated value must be 5.9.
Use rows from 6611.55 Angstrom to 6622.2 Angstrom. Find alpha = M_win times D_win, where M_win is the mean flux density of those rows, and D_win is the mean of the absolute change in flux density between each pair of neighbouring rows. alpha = 2.4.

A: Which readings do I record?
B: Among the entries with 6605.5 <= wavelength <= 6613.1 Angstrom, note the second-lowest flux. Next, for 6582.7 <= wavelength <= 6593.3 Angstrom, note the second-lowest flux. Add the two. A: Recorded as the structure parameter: 19.6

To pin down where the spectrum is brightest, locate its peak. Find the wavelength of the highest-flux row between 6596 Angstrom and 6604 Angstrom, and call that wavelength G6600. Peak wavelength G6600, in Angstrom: 6597.10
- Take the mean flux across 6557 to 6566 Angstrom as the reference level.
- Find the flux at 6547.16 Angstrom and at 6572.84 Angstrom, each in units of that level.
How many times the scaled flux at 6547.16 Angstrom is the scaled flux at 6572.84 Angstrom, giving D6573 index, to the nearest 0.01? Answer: 0.98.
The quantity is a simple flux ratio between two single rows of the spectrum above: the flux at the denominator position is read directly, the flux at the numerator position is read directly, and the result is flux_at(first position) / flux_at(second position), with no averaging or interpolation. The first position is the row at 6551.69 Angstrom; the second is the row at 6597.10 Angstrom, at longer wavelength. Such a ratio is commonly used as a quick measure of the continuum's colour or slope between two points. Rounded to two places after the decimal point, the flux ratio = 0.90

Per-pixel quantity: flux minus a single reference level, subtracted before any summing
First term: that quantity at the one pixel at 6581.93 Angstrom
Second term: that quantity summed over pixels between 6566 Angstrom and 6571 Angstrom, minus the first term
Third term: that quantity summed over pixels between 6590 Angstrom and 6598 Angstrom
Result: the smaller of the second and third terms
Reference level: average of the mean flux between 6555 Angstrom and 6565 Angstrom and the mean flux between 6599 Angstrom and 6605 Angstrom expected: 1.2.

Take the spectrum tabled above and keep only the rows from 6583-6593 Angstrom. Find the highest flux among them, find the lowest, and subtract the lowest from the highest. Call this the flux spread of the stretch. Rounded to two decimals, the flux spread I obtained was 0.81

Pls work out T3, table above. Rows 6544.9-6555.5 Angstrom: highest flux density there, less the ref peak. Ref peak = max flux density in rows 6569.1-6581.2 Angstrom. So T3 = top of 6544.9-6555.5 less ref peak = -0.02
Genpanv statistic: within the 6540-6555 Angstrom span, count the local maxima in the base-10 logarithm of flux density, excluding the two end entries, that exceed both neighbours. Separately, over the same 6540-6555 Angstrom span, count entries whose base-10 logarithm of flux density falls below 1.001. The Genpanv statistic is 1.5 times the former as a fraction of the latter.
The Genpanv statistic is 1.5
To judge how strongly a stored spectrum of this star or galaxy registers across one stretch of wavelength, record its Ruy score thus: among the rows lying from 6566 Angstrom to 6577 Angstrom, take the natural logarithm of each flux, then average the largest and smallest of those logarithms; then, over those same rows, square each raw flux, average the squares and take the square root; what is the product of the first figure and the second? 22.3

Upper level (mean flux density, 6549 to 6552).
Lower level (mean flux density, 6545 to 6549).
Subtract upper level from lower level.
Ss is 0.0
